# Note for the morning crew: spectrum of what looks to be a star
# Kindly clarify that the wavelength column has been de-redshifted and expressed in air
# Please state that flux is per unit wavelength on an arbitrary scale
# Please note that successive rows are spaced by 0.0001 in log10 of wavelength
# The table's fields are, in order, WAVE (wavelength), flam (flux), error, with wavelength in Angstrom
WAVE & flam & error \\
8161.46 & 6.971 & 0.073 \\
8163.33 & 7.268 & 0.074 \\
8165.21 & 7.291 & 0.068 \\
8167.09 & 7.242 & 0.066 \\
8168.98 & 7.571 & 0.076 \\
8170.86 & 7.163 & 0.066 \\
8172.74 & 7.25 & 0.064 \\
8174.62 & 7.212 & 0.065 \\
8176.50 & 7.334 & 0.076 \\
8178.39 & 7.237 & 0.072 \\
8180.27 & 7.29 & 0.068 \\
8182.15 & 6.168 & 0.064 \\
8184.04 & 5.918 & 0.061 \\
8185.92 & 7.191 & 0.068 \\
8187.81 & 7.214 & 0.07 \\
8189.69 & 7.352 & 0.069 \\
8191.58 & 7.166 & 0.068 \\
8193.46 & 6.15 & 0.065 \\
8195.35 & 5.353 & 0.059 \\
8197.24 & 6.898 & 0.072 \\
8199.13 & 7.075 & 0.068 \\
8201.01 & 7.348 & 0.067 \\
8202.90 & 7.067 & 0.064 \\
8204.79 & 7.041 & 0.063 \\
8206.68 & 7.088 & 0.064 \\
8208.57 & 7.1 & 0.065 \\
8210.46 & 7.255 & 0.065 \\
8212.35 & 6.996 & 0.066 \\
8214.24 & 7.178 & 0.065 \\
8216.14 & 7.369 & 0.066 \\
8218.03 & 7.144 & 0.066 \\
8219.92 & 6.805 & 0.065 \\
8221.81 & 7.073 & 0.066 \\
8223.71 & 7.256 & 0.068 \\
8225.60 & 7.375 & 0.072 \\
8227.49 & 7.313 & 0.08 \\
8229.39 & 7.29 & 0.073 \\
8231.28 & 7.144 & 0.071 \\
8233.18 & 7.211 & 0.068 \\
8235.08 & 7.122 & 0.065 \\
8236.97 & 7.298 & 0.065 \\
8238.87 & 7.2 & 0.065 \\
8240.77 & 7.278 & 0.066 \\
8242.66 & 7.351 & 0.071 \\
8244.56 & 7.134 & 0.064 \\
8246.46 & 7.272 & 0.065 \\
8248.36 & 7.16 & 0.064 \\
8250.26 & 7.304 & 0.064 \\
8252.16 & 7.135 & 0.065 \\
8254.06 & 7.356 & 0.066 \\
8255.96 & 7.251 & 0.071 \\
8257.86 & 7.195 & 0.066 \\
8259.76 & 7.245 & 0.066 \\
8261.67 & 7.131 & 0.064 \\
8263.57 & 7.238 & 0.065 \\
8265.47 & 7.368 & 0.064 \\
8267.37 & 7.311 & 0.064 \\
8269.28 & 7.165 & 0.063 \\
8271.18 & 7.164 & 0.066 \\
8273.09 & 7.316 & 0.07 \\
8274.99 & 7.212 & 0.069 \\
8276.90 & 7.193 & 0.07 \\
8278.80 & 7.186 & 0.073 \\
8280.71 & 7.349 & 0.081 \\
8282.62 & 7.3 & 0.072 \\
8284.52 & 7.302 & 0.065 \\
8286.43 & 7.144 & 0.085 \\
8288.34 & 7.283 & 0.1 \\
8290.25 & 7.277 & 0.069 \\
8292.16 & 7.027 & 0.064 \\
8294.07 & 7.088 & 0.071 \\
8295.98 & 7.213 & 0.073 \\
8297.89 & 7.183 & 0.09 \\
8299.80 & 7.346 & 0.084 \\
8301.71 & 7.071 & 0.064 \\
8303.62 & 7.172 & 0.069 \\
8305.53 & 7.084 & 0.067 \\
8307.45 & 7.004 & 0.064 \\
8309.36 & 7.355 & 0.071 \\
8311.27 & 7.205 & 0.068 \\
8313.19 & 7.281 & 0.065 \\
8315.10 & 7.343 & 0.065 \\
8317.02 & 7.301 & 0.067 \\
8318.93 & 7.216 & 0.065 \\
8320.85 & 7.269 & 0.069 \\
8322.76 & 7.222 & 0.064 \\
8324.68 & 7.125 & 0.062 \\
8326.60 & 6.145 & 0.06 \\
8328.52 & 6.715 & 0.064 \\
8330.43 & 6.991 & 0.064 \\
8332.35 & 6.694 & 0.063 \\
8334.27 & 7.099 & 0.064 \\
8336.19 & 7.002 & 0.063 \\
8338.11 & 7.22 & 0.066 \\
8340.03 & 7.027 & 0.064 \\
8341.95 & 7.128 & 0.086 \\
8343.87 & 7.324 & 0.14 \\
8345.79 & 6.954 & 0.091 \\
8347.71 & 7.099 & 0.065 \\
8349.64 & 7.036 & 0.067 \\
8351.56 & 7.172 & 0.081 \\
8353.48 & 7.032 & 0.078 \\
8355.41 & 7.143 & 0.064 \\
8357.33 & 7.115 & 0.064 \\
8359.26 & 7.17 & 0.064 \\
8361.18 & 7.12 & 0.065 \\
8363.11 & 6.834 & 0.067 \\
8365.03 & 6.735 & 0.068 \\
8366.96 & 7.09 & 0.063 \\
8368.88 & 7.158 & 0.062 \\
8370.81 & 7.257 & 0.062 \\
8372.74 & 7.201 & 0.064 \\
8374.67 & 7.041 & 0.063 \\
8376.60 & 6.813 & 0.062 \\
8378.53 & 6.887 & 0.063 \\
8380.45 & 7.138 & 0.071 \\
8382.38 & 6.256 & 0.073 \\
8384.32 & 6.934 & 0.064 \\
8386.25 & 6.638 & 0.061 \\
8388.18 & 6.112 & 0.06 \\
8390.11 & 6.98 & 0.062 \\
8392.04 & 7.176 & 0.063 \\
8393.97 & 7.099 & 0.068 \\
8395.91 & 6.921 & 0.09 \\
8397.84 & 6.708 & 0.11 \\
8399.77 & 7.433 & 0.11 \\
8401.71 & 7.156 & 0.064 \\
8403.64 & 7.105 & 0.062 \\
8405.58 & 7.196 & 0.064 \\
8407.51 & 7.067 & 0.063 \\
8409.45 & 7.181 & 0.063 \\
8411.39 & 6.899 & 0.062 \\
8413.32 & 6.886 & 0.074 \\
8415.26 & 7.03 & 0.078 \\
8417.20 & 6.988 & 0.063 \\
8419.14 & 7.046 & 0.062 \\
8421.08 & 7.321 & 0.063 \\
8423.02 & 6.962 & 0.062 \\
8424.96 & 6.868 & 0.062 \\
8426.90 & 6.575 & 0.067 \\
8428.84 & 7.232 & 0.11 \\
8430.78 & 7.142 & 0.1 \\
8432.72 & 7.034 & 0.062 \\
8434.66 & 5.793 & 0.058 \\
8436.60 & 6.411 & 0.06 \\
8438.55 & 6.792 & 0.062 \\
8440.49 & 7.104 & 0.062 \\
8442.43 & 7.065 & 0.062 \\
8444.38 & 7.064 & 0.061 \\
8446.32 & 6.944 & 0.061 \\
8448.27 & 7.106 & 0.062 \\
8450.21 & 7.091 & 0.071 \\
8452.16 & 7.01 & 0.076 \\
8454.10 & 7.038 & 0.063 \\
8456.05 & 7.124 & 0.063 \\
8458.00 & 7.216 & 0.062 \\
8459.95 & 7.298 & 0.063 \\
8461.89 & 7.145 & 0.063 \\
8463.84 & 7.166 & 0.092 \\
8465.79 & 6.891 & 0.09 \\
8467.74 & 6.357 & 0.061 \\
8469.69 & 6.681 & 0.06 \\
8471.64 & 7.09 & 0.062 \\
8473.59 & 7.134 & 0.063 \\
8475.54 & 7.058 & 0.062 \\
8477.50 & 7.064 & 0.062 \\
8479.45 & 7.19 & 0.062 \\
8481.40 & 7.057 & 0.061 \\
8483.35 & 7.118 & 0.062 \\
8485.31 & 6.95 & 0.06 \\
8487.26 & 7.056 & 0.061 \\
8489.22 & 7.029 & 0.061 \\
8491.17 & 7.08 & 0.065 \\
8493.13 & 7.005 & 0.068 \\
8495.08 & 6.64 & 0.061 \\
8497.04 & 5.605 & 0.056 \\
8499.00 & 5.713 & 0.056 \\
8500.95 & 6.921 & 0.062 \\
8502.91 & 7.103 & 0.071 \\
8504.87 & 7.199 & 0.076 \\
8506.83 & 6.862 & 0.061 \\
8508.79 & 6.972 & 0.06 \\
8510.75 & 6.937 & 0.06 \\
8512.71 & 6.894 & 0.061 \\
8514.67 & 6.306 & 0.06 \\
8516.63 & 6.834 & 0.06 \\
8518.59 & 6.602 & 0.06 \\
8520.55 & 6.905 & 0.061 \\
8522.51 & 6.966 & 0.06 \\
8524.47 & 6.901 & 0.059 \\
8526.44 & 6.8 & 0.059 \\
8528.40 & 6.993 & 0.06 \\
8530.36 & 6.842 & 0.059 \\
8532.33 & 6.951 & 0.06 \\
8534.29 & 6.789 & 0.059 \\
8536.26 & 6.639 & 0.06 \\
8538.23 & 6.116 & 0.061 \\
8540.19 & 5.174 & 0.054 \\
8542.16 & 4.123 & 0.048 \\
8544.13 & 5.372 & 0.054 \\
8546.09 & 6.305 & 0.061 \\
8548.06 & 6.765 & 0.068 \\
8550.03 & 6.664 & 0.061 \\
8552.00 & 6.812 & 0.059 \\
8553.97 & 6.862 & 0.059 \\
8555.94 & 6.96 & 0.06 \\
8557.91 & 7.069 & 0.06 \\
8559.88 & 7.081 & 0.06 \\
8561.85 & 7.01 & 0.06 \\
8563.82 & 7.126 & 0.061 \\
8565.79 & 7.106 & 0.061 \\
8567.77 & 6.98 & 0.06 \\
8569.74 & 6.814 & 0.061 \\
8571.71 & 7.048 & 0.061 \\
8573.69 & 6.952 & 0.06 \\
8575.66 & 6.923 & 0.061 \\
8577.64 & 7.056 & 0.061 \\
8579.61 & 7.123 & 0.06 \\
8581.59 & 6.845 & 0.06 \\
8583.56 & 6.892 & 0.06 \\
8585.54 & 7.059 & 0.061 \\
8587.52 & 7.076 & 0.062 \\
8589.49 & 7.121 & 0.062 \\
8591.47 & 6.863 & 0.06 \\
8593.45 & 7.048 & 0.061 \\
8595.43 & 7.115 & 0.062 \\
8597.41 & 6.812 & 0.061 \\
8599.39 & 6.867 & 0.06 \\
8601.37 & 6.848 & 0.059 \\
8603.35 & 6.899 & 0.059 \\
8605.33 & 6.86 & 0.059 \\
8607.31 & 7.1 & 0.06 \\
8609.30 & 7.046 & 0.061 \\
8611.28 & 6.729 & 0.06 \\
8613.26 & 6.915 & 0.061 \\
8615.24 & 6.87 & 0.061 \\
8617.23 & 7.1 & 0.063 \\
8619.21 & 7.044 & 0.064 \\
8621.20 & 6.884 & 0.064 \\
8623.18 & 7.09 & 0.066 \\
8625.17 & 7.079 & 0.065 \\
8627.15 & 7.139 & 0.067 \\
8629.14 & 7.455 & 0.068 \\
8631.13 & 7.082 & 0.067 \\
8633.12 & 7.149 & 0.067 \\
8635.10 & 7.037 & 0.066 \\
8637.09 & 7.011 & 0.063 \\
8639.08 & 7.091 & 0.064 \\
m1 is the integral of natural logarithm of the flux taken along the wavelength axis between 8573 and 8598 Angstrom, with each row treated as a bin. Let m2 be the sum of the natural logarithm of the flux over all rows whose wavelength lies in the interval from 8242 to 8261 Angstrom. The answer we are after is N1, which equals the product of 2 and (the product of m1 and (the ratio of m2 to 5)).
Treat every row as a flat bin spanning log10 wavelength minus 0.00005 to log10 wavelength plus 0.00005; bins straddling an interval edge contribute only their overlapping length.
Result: 385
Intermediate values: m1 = 49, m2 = 20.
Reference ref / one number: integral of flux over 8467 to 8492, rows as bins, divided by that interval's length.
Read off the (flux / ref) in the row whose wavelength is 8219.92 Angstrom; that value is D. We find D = 0.973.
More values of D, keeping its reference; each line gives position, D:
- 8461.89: 1.021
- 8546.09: 0.901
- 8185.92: 1.028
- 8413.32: 0.984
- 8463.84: 1.024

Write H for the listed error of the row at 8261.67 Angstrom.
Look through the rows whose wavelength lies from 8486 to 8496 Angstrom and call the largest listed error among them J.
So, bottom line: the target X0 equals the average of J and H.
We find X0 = 0.0660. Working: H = 0.064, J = 0.0680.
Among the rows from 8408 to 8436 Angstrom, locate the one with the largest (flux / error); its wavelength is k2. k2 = 8421.08 Angstrom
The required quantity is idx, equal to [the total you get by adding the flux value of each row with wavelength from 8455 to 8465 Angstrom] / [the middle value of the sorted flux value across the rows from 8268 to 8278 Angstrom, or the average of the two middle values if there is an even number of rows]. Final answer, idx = 5.00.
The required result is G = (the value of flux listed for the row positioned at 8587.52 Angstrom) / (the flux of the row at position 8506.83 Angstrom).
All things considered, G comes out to 1.03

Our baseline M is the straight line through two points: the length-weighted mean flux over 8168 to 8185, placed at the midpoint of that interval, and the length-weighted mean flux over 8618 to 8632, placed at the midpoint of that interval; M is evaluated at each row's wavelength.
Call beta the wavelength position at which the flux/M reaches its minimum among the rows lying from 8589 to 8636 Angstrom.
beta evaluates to 8611.28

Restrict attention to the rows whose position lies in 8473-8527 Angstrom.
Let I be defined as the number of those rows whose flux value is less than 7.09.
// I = 23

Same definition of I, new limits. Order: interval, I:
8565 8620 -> 22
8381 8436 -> 18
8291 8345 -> 11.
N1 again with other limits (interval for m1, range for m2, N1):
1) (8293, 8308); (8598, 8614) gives 182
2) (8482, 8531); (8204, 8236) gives 1257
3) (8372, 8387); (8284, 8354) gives 838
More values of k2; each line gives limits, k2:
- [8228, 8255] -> 8250.26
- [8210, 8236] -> 8216.14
